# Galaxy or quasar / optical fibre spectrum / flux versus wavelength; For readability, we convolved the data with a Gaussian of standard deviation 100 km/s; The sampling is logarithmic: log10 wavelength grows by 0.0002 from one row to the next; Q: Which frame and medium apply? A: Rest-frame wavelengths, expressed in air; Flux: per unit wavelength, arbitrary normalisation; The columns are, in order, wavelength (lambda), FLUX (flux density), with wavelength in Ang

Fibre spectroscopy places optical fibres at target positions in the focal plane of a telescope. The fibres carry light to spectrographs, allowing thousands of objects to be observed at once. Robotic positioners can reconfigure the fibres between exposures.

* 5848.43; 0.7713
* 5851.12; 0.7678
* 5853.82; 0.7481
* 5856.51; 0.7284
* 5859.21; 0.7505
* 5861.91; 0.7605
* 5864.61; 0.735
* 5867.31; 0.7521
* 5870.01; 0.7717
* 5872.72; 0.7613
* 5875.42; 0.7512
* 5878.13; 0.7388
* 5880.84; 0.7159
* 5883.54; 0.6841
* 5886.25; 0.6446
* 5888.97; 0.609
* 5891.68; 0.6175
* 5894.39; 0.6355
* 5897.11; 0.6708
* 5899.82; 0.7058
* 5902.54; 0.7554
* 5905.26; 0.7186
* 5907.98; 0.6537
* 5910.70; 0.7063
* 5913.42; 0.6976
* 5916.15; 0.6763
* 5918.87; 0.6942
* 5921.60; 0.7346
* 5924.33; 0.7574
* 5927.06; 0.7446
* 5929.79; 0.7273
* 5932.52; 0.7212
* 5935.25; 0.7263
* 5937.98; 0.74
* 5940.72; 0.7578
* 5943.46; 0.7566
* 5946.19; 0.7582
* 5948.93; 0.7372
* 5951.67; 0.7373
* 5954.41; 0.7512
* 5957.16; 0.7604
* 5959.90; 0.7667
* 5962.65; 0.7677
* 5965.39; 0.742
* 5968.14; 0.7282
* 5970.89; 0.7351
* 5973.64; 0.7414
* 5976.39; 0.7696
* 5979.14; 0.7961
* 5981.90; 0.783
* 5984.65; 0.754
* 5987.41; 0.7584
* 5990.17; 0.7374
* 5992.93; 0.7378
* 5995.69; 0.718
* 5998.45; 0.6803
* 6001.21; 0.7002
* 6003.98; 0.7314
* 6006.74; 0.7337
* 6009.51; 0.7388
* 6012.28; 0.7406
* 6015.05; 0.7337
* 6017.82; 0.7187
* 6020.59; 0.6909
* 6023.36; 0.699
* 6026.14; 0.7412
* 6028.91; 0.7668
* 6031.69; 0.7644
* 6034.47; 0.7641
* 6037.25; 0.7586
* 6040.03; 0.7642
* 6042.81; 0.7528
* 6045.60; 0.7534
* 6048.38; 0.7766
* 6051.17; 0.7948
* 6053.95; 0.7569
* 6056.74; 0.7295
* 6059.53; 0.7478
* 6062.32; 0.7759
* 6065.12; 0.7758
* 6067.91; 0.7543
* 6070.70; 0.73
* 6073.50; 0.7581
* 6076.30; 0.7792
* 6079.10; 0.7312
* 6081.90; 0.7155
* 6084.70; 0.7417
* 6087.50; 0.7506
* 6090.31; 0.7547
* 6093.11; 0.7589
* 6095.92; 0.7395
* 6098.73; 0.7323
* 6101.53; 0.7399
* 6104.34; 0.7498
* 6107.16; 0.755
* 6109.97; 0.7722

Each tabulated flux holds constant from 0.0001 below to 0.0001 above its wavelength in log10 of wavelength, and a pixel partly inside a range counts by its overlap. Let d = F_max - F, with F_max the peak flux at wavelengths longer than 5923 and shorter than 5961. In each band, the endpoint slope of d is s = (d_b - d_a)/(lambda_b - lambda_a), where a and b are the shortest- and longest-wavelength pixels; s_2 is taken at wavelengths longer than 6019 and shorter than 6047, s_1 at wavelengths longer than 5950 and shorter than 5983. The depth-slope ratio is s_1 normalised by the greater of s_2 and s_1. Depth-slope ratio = 1.0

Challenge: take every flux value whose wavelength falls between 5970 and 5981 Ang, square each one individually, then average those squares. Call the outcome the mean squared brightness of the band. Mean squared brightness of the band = 0.58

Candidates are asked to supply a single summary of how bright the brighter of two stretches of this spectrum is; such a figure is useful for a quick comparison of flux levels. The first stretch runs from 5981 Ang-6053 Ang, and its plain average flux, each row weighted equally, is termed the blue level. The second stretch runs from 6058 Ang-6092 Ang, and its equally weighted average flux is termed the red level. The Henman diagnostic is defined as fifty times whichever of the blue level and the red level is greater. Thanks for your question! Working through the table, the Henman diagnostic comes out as 37.6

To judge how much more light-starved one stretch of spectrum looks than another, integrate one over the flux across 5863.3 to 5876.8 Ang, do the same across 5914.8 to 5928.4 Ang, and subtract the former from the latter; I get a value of 1.0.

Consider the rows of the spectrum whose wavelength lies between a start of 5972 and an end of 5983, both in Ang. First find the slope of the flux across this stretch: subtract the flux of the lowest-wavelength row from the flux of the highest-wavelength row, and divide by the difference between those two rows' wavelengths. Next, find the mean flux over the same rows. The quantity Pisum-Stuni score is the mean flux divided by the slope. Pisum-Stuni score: 153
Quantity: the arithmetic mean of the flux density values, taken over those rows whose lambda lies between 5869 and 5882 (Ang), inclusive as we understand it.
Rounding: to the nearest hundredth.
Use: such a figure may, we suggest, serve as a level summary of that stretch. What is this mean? 0.75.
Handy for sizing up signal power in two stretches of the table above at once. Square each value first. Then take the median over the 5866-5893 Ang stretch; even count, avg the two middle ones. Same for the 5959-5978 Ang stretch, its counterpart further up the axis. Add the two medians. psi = 1.08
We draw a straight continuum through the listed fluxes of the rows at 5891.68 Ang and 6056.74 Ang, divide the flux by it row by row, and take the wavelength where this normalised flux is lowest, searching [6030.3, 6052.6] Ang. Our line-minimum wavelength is 6045.60 Ang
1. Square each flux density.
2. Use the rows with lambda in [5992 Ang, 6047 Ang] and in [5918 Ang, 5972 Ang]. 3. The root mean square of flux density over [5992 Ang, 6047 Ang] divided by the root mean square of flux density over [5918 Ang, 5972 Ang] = 0.990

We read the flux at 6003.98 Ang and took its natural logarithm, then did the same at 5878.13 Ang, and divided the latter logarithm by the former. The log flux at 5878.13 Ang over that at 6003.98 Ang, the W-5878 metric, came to 0.97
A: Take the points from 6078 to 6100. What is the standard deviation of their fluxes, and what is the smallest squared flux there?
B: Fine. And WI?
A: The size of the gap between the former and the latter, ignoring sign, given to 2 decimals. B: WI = 0.50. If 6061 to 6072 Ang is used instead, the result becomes 0.51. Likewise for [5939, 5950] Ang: 0.53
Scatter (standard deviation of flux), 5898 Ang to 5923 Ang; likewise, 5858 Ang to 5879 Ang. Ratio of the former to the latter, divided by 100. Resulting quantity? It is 0.025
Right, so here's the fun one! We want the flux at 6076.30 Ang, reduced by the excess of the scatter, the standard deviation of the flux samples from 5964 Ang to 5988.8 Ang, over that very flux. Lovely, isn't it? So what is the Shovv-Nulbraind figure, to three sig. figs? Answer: 1.54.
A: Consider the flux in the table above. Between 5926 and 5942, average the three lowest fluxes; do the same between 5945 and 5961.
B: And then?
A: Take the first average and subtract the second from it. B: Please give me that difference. -0.017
